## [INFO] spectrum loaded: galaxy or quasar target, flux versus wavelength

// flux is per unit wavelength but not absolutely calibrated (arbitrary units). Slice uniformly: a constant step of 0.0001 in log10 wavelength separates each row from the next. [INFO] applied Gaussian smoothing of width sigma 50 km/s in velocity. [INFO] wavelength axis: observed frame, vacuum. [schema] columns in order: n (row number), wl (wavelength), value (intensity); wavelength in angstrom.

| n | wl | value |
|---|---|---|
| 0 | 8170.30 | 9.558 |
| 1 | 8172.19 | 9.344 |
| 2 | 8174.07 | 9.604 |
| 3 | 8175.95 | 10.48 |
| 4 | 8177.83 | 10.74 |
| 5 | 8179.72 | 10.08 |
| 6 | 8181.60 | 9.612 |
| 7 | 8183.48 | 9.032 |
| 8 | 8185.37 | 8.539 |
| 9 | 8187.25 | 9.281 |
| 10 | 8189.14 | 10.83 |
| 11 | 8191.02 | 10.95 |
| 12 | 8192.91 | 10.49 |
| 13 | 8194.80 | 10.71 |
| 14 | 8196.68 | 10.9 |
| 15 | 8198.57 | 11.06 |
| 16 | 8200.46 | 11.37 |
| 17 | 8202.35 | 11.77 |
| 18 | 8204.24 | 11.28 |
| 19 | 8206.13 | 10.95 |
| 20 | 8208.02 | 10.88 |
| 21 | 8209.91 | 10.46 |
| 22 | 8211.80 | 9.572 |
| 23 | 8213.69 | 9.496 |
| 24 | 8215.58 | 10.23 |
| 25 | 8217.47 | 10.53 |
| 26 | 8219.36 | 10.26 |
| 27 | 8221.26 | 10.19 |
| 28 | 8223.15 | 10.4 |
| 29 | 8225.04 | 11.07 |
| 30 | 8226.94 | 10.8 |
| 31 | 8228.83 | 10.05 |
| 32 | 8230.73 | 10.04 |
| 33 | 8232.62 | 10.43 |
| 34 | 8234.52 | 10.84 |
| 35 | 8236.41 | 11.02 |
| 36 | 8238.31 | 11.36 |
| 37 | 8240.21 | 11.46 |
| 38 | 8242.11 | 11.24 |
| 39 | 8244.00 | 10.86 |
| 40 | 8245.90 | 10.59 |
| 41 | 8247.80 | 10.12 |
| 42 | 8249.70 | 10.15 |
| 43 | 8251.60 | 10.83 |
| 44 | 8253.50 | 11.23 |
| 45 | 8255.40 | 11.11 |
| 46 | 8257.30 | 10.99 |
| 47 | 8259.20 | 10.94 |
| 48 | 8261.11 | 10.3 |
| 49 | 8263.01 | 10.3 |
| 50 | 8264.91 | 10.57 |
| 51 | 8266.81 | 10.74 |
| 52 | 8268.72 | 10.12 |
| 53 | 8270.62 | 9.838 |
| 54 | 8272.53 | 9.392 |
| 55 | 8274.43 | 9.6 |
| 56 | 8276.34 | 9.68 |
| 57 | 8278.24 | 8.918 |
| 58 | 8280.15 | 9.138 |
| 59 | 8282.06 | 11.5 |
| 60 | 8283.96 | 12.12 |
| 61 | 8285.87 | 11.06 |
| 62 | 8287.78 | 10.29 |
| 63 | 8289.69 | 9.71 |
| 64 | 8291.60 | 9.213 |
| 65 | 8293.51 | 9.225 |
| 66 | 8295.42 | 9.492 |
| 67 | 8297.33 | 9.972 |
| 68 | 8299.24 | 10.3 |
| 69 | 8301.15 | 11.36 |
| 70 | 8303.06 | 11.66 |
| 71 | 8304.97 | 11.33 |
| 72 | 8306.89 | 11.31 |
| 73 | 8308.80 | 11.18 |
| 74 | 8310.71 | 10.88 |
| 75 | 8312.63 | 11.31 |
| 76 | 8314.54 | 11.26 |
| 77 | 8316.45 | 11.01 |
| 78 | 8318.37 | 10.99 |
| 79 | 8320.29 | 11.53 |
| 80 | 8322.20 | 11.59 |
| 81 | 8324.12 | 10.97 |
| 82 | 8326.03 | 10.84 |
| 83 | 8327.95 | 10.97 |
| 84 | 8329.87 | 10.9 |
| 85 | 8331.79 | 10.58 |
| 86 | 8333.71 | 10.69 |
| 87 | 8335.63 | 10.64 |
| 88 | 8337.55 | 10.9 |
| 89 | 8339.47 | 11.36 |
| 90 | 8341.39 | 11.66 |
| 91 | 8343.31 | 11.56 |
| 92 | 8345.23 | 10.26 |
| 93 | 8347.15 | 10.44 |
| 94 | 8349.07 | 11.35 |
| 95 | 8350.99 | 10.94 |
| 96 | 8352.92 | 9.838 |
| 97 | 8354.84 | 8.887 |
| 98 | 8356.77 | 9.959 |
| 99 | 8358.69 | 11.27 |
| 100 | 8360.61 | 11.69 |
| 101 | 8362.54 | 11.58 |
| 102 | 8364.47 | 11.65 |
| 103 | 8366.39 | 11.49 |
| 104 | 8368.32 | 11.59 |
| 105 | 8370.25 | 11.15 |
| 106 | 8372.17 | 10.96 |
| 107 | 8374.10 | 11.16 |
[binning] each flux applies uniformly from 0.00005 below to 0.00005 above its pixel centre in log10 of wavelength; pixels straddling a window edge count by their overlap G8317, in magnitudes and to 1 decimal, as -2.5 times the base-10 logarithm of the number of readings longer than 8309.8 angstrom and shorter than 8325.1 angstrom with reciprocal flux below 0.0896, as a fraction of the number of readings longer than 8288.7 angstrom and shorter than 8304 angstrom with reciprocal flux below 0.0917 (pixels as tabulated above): -0.8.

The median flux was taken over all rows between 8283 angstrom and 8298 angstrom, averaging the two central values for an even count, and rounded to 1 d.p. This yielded 9.8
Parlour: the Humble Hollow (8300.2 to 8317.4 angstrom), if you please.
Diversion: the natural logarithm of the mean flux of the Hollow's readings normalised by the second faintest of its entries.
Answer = 0.022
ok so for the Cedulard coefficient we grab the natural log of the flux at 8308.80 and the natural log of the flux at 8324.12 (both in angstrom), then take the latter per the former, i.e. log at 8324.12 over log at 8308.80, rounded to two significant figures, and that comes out 0.99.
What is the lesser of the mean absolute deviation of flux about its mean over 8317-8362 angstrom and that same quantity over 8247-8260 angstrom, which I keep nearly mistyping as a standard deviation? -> 0.361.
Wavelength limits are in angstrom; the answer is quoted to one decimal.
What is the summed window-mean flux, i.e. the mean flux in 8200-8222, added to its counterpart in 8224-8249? 21.3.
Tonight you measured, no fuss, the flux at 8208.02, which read 10.88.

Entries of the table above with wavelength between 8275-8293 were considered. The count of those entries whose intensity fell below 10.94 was 6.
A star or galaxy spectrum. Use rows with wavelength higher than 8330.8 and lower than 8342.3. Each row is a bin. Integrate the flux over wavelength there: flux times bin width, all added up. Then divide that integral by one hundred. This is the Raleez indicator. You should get 1.26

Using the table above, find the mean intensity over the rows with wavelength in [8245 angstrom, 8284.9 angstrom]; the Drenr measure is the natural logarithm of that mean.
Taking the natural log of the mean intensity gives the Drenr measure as 2.34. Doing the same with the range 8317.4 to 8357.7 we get 2.38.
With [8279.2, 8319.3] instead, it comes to 2.37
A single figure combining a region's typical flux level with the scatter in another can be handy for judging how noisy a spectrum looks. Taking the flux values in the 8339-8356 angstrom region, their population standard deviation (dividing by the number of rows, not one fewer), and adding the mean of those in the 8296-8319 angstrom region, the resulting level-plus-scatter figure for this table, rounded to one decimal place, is 11.9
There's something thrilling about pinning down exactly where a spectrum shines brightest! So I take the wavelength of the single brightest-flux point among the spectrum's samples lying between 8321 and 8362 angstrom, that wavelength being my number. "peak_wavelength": 8360.61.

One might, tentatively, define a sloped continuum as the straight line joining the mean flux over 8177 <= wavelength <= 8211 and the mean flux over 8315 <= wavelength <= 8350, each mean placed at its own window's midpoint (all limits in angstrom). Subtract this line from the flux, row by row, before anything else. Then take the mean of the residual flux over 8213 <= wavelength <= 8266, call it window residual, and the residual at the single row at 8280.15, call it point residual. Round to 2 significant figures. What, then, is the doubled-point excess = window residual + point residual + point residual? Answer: -3.4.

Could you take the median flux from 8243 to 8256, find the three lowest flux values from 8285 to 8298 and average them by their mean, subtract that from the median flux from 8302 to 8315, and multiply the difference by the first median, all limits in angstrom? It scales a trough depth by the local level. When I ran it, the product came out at 21.7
